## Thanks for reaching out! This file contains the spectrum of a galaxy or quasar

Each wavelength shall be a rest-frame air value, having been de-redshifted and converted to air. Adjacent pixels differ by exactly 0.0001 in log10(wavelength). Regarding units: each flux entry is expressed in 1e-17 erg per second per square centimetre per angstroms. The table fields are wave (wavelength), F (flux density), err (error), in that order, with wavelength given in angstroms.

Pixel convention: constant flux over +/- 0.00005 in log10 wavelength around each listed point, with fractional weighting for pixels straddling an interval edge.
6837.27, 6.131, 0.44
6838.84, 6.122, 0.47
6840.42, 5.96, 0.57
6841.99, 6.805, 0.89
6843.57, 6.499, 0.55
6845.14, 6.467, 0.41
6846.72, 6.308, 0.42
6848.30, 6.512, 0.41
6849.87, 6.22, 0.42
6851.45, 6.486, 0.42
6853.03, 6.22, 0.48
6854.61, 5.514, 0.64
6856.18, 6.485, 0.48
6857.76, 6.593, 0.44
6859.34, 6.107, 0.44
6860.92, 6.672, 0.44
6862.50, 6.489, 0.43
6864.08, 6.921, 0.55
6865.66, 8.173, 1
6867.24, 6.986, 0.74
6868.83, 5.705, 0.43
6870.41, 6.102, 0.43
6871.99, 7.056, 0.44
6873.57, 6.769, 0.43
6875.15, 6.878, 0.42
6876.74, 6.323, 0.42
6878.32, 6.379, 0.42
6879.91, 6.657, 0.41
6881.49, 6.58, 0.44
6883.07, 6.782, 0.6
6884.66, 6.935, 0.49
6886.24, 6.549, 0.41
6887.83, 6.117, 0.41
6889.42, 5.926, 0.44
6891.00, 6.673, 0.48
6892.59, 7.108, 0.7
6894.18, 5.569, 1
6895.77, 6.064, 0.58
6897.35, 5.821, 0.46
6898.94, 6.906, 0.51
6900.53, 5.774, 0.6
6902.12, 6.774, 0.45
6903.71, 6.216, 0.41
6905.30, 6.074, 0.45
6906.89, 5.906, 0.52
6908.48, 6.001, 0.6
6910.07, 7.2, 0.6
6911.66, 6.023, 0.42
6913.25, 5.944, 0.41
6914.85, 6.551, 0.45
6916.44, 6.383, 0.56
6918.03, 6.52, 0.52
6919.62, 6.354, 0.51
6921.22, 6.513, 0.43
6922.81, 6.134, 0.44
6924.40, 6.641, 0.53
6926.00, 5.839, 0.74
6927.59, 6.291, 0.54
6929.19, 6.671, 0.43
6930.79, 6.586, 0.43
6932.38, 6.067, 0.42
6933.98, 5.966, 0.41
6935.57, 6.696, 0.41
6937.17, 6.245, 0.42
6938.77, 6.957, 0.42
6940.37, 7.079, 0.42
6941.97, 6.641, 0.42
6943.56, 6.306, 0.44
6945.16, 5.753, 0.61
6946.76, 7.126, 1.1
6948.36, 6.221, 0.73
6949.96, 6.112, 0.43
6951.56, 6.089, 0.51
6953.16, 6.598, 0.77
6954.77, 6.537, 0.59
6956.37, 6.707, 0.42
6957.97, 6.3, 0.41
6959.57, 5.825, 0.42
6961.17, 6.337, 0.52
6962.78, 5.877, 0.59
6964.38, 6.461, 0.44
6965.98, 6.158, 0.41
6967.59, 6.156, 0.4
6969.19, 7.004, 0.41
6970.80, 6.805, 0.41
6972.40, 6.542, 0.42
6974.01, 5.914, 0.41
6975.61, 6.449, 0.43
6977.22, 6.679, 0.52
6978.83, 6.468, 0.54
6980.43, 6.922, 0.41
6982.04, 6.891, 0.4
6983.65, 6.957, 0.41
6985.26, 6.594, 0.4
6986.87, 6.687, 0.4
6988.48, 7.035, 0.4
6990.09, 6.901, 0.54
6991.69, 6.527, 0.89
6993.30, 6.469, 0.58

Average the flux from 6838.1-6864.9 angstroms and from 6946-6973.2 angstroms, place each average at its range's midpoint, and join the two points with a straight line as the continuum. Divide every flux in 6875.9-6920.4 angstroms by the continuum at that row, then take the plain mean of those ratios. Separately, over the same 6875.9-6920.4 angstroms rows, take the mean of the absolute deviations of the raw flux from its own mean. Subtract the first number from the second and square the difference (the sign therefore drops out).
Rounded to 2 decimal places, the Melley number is 0.41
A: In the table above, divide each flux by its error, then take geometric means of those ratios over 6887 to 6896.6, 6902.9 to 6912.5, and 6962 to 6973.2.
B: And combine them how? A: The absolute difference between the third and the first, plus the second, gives 16.4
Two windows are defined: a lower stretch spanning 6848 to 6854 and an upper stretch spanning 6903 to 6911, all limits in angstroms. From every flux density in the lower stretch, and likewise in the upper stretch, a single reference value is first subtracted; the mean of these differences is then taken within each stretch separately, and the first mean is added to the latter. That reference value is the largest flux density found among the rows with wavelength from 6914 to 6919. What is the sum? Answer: -0.5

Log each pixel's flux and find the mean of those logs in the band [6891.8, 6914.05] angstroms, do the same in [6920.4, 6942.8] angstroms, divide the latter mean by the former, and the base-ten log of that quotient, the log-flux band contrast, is 0.0082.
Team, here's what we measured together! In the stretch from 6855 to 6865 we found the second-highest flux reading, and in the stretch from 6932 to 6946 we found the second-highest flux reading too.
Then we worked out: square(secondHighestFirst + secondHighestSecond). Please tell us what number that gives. 186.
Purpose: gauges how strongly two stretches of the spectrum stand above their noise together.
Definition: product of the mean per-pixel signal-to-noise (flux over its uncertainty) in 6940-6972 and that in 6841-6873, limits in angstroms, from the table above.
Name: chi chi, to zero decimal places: 174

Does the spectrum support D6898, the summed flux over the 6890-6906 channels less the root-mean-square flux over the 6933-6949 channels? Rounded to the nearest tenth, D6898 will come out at 56.5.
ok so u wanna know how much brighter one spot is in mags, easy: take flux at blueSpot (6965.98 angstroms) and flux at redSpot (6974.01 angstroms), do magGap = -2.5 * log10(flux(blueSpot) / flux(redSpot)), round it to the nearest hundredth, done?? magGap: -0.04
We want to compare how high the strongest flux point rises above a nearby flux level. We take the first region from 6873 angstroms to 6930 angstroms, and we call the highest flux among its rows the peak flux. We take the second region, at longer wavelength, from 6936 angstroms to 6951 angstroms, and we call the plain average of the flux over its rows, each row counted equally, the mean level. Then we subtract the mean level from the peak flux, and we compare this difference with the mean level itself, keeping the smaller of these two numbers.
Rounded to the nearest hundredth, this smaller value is 0.71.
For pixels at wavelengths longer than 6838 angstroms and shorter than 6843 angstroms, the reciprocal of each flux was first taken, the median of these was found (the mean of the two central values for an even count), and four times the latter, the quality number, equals 0.65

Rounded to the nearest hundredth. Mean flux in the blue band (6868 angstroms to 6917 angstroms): 6.38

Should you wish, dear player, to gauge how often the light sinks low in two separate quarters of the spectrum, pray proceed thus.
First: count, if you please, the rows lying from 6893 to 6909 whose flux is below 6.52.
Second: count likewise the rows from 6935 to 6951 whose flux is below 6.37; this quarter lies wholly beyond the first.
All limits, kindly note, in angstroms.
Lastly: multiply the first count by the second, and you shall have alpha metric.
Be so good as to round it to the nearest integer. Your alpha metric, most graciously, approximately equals 40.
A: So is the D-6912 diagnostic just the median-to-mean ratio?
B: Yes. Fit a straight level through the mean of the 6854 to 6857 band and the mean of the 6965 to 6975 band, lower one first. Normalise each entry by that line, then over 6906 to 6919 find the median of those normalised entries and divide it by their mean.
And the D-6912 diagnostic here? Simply 0.981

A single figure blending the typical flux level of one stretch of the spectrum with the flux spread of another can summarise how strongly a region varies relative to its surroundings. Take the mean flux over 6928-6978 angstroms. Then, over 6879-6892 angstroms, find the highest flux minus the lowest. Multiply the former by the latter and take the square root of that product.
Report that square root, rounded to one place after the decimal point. 2.5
